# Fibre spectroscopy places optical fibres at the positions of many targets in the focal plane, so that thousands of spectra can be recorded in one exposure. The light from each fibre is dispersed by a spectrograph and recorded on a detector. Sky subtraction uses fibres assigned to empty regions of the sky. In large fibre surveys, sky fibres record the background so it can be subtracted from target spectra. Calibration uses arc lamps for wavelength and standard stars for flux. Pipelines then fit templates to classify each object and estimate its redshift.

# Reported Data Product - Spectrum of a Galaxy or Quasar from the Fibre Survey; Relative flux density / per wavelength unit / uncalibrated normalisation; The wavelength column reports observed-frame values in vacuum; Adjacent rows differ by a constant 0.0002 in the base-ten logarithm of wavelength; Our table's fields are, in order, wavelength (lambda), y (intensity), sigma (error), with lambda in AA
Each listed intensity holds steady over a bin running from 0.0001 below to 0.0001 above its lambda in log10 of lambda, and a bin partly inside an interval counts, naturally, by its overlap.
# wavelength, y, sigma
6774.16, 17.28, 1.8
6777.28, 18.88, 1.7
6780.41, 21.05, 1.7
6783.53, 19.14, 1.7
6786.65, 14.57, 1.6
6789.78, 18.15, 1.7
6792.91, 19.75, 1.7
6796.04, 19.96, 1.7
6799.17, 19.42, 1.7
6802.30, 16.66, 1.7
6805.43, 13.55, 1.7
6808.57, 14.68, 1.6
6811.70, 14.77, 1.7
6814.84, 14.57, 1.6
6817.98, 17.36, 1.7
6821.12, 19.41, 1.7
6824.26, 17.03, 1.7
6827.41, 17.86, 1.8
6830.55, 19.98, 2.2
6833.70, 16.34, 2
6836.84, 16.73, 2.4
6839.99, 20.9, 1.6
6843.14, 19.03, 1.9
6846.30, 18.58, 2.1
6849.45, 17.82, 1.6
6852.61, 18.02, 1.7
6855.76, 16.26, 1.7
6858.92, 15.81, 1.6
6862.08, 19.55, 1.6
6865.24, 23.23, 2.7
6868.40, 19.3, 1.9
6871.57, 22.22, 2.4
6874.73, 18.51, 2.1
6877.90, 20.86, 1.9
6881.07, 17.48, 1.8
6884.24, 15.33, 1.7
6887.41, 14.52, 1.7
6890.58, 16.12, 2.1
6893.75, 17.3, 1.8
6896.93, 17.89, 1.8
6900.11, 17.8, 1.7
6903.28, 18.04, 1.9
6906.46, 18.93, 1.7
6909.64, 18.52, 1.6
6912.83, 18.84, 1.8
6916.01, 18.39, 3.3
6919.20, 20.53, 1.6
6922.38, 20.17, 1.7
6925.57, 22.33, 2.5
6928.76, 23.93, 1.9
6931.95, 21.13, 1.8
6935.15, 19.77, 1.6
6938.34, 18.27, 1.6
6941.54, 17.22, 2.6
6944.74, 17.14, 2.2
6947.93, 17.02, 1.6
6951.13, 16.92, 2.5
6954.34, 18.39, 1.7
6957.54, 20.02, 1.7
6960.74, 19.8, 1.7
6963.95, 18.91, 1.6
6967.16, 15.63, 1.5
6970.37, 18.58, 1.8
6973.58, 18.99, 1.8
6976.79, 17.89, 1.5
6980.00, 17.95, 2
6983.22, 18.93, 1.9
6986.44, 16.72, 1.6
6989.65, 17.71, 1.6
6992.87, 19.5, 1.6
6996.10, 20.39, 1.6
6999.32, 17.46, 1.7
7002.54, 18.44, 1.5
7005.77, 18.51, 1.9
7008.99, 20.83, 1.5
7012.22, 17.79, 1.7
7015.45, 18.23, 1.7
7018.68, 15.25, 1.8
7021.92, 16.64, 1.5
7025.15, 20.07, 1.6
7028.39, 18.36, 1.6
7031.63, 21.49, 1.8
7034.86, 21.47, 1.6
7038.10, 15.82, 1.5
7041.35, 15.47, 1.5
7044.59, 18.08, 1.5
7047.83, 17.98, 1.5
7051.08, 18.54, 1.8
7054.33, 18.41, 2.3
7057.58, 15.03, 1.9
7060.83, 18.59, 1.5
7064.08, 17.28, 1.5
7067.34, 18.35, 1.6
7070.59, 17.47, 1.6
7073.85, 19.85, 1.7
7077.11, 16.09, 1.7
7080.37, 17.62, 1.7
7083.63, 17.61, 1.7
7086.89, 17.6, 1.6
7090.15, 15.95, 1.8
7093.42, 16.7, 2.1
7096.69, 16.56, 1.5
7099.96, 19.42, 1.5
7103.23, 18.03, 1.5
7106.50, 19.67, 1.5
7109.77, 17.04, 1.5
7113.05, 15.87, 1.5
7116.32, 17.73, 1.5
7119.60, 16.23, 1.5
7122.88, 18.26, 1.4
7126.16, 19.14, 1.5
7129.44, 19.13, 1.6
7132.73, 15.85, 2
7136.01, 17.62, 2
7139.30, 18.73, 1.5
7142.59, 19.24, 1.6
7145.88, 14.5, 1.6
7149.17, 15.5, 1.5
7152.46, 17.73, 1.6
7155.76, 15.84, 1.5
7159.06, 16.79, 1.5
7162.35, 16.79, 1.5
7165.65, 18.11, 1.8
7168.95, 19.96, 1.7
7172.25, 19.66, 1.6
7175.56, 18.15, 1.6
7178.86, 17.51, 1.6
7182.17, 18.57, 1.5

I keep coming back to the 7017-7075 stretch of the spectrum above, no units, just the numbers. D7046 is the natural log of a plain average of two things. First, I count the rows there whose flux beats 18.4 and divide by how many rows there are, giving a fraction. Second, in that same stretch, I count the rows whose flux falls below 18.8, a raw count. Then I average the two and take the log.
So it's 1.97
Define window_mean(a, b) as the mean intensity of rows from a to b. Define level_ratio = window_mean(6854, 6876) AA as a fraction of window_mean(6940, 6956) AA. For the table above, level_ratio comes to 1.11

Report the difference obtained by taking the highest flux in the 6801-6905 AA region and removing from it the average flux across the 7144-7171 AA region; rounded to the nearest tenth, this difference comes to 6.3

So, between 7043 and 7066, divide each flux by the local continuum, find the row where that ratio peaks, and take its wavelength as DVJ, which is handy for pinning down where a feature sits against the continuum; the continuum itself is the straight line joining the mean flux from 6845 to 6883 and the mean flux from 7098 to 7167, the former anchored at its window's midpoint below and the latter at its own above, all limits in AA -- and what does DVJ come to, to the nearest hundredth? 7060.83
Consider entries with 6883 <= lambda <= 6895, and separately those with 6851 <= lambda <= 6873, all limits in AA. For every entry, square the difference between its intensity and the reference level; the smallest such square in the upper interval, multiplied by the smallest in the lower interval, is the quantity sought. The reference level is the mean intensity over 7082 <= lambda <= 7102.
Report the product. 0.000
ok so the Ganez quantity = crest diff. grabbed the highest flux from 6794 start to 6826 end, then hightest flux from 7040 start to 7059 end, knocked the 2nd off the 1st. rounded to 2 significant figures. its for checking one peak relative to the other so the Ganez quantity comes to 1.4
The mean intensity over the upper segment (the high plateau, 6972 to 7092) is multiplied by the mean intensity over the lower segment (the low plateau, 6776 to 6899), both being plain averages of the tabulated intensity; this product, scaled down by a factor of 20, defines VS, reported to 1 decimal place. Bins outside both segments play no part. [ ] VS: 16.2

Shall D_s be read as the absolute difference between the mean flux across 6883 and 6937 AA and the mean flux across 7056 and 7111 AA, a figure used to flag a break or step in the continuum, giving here 1.2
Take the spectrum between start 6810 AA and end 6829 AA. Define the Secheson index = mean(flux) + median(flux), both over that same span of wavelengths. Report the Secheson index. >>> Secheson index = 34.0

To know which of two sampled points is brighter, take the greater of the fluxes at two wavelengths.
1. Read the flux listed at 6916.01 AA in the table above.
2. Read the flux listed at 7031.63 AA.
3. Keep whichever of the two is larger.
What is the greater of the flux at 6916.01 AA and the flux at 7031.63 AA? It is 21.5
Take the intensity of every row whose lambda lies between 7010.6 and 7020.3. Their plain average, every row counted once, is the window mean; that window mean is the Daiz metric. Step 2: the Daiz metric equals 17.1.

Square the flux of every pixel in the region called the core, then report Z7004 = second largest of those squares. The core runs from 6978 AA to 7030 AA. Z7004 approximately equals 416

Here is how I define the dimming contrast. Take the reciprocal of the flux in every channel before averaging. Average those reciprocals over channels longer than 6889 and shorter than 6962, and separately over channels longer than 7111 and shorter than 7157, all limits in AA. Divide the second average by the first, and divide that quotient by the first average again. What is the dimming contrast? 20.5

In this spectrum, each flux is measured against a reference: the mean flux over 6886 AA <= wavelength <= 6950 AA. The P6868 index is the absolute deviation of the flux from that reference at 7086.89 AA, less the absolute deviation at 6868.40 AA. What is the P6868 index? 0.5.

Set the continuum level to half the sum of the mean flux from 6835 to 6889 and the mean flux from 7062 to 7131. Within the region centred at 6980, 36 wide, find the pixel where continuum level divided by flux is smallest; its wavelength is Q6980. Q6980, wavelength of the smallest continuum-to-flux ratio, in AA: 6996.10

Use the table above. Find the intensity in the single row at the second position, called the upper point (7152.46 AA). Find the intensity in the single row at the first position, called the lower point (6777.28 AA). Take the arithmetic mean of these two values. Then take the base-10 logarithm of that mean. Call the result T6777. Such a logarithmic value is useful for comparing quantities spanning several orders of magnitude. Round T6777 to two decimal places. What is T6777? 1.26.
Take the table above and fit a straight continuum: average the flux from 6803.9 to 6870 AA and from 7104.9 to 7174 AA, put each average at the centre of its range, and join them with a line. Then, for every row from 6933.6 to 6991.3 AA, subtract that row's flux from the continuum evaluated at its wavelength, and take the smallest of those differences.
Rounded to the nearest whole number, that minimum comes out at -2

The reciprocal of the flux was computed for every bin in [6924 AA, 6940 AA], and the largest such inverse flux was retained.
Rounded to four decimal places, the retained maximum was 0.0547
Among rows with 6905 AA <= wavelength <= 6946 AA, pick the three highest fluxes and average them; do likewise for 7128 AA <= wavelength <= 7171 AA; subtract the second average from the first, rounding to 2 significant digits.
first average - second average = 3.0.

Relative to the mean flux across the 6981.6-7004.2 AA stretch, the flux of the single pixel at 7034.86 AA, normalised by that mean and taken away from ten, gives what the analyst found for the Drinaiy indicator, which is 8.84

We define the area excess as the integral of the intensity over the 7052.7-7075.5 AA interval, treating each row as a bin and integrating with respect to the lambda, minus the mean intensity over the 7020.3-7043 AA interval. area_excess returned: 388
